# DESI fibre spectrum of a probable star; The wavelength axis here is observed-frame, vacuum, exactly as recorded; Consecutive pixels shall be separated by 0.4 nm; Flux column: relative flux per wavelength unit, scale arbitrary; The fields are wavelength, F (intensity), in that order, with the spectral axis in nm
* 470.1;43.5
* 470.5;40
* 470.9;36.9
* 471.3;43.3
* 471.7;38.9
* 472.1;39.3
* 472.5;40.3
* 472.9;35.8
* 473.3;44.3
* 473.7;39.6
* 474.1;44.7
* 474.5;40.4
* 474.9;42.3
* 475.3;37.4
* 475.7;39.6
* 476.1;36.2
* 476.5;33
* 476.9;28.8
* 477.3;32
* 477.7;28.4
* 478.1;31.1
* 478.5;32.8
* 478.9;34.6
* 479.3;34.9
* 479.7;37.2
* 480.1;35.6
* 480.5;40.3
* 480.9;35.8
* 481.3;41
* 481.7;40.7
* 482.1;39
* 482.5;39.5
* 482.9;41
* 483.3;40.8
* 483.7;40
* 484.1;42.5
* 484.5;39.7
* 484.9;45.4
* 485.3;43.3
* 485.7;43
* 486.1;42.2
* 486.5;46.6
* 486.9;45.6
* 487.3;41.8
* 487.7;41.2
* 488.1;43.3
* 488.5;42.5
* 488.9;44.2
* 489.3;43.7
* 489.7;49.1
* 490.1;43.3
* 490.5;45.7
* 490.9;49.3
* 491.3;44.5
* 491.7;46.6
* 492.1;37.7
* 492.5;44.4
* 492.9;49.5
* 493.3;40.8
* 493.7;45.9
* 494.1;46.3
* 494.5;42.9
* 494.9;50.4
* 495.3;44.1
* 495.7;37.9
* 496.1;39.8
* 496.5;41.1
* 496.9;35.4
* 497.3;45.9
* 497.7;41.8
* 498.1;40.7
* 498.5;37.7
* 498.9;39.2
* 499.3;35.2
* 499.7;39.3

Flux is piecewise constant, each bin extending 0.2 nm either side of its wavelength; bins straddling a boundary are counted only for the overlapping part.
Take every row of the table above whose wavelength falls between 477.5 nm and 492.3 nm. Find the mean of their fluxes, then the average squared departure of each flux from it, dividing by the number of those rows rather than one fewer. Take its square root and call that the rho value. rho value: 4.7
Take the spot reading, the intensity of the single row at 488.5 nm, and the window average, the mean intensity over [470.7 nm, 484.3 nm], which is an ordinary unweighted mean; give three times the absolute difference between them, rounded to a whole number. 14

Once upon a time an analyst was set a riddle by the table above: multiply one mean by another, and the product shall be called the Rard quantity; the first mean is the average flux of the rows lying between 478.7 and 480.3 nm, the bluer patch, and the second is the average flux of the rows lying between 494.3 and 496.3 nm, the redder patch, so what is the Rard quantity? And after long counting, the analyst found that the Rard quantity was 1530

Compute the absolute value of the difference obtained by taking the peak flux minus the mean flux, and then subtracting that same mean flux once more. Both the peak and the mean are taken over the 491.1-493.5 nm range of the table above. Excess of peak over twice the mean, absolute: 38.3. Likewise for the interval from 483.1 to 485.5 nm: 38.5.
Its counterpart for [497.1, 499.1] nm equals 36.2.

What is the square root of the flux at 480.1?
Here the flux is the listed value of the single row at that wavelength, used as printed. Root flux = 5.97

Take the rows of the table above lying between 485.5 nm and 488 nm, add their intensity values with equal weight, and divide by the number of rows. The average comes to 43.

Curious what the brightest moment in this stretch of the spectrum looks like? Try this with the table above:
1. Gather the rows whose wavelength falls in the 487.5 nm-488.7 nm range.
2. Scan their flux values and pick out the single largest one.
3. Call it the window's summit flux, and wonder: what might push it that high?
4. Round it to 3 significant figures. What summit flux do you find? 43.3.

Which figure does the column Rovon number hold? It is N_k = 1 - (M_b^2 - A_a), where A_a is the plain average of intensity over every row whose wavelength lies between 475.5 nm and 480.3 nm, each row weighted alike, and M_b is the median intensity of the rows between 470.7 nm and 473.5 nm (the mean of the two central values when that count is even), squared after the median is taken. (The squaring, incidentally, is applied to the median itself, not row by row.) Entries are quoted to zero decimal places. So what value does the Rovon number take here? -1510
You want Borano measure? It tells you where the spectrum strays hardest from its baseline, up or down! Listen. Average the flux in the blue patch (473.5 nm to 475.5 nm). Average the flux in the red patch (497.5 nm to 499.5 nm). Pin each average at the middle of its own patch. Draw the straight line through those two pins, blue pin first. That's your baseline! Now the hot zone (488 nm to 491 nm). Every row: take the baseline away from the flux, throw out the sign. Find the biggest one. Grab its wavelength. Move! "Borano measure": 490.9 nm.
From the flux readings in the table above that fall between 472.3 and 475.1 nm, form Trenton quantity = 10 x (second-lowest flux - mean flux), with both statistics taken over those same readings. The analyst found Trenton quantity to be -14.6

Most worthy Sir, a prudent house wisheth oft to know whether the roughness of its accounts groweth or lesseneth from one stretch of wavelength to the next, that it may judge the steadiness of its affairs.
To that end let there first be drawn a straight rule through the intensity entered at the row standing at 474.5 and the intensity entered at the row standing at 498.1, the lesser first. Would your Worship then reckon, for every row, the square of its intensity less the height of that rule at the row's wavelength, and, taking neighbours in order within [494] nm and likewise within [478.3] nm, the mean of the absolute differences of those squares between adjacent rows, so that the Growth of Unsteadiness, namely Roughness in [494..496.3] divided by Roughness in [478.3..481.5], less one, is 1.3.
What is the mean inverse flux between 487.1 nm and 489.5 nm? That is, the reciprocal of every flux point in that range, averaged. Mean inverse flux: 0.0234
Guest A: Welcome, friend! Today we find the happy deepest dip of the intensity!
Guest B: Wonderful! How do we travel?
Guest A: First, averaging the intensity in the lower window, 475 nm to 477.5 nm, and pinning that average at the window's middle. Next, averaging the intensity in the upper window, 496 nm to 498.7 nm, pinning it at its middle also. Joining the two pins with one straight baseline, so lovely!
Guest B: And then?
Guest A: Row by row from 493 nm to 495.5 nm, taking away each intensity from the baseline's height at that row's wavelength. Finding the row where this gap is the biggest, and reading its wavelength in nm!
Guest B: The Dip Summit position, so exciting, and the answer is 493.3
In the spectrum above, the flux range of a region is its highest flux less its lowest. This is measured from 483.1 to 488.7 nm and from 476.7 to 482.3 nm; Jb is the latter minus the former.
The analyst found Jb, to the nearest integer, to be 6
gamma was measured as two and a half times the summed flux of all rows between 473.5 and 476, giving 610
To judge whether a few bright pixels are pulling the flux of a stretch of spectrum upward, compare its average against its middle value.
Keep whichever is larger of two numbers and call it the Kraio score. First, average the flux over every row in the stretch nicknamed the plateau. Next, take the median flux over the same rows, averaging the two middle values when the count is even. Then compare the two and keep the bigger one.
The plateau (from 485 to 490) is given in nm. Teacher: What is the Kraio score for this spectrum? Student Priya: 44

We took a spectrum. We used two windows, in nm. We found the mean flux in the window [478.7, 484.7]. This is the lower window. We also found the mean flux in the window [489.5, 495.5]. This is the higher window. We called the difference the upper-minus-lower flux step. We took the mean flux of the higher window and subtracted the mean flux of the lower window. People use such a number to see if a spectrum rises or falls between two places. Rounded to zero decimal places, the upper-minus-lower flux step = 7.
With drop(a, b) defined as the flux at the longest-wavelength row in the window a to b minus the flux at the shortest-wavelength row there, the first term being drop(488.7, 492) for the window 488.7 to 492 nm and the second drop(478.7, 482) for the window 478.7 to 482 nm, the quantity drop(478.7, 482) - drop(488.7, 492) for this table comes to 3.7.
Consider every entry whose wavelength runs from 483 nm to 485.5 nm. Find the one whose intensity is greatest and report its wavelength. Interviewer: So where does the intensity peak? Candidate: 484.9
